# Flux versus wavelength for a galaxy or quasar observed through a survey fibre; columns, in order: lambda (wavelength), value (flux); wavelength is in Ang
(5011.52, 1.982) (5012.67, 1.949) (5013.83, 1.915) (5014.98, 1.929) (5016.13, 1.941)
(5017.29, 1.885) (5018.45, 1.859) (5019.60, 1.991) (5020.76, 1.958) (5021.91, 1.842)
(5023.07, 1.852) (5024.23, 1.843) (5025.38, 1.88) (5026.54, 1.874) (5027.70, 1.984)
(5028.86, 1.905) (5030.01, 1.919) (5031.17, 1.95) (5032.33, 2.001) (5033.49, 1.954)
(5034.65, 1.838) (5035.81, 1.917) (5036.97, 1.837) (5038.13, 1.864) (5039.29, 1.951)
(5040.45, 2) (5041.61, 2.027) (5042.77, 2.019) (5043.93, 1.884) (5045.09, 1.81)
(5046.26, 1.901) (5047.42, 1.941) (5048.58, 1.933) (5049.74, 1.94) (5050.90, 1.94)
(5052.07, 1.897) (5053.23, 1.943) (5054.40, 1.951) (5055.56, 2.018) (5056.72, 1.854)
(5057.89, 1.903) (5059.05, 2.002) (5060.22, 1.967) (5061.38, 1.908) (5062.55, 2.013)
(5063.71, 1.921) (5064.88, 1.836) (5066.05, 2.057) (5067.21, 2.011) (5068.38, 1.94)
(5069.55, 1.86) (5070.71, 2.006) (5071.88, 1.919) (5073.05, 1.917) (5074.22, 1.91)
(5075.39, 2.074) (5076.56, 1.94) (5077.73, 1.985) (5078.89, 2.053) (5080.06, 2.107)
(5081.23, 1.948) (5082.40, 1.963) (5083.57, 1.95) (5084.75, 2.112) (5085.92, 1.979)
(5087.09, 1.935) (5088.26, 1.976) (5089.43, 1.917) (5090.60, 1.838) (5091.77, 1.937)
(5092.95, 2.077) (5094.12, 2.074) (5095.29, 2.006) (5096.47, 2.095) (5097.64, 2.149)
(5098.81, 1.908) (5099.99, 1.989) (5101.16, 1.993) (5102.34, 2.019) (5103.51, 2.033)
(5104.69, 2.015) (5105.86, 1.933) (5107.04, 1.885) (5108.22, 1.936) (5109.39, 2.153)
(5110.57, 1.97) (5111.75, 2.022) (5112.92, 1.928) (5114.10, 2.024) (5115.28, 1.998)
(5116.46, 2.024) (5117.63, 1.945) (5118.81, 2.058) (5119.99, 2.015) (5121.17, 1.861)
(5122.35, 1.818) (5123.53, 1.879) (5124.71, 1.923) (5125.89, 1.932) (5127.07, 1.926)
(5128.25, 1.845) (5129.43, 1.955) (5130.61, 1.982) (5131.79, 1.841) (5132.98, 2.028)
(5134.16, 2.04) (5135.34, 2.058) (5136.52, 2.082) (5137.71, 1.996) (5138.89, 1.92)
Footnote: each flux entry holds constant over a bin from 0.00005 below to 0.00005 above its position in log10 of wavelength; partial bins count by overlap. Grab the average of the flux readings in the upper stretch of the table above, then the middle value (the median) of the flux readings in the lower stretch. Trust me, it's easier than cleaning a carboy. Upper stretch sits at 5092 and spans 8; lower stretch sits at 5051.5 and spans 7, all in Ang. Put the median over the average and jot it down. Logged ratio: 0.982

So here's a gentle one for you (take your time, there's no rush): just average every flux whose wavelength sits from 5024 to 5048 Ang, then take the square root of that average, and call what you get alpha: 1.39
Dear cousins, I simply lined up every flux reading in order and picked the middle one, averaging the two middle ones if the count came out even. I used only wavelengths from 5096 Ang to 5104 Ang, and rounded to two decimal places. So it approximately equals 2.02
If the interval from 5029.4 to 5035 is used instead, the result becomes 1.95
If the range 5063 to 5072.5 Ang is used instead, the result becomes 1.93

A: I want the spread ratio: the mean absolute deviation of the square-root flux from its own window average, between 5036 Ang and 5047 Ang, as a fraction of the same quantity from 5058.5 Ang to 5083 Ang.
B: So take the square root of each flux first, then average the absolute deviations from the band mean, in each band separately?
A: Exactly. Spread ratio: 1.2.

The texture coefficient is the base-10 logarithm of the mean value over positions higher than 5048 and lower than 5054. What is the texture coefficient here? 0.286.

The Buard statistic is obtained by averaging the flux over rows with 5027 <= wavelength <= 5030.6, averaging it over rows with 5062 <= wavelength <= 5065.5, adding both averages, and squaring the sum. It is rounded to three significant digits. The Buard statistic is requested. 14.9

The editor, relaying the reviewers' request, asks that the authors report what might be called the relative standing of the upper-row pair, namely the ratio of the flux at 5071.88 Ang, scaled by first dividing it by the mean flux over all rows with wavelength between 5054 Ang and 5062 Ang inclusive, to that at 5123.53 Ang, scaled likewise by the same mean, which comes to 1.02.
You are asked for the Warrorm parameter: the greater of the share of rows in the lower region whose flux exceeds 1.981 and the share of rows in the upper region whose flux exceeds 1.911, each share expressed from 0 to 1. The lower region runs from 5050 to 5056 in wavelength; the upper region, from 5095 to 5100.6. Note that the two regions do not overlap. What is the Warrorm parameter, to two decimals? 0.80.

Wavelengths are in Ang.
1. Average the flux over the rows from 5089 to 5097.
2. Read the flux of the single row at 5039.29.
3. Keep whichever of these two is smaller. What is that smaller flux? 1.951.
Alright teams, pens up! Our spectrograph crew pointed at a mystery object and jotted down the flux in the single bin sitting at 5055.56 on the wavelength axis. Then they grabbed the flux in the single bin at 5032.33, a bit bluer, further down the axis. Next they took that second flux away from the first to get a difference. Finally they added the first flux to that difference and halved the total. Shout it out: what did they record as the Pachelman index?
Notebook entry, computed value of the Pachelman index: 1.02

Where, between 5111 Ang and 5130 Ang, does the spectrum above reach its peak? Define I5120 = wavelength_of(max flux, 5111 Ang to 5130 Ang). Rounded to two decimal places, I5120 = 5118.81 Ang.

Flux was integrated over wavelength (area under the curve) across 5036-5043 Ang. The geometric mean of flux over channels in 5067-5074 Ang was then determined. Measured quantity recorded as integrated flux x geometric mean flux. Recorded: 26.4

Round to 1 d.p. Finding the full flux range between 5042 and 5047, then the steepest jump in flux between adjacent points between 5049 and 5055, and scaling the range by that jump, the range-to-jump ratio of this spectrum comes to 4.5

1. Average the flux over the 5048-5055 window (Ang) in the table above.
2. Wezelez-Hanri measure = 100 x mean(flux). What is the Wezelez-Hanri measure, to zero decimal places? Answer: 193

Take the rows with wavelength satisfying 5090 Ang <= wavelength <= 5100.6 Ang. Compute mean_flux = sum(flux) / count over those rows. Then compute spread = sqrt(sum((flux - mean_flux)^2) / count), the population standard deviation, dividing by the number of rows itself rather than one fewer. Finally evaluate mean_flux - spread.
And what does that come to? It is 1.91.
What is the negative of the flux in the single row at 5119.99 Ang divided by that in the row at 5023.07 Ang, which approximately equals -1.09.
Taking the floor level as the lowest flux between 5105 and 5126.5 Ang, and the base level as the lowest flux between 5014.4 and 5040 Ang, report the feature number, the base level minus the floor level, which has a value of 0.019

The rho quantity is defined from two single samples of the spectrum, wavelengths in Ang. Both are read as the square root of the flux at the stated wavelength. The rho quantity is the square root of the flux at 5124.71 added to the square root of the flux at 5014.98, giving 2.78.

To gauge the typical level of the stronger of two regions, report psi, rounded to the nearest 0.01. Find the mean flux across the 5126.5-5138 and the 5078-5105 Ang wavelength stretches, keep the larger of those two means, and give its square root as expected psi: 1.42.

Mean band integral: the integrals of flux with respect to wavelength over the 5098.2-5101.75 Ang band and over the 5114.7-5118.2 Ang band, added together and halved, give 6.97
